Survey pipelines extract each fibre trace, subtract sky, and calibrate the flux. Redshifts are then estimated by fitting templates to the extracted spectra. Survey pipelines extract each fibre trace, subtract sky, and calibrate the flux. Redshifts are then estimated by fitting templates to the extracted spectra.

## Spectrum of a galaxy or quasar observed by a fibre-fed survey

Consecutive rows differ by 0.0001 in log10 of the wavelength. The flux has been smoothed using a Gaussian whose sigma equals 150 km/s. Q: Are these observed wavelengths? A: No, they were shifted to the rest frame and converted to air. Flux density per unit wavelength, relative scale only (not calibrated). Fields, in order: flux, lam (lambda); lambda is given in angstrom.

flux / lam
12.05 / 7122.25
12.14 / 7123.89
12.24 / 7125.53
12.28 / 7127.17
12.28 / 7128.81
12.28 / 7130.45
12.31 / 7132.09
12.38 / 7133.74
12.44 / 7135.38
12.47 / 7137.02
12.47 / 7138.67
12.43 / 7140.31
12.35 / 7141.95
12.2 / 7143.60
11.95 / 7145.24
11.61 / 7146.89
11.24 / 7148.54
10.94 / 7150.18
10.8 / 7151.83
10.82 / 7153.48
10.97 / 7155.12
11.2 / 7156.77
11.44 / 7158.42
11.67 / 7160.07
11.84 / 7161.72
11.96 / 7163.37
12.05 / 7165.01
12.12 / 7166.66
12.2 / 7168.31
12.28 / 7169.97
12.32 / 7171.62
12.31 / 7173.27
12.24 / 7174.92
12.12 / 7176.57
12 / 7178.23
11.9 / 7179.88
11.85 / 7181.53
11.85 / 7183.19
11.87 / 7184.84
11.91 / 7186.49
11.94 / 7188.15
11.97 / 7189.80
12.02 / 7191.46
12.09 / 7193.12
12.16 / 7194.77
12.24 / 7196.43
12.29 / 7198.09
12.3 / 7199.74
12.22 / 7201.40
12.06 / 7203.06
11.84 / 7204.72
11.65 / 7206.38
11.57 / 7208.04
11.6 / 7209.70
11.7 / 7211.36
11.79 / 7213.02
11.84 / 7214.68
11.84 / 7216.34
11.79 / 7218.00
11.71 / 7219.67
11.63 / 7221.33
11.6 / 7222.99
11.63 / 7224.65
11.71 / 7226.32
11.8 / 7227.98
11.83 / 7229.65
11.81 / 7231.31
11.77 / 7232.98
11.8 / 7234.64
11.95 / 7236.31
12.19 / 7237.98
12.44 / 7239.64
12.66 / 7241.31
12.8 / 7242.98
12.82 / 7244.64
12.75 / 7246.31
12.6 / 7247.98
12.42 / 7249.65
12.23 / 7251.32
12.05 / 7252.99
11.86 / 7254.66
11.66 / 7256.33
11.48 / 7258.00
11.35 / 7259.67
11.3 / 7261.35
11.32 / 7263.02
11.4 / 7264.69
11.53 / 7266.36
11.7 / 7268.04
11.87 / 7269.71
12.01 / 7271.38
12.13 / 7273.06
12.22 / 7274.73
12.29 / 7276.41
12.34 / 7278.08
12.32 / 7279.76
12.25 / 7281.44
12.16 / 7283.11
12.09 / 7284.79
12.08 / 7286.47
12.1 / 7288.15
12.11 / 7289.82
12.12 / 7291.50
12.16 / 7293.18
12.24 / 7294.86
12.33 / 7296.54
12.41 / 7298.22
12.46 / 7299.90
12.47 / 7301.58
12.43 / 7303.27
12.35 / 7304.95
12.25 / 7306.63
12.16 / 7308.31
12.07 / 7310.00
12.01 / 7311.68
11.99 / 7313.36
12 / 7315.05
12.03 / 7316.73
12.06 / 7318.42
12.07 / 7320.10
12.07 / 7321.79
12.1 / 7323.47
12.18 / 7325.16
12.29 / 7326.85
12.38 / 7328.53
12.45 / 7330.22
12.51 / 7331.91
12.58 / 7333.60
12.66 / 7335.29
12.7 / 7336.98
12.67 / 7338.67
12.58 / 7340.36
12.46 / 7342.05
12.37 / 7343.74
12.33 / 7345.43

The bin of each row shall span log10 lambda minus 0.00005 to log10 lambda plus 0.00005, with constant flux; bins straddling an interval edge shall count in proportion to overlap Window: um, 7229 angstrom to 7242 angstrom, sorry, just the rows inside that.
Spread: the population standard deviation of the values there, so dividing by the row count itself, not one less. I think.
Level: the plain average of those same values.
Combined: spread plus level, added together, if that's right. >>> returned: 12.4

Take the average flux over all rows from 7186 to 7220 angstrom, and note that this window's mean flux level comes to 11.93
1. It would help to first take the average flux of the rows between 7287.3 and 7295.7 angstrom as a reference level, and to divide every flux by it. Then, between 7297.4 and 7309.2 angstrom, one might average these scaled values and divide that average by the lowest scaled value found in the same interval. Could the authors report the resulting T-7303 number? 1.02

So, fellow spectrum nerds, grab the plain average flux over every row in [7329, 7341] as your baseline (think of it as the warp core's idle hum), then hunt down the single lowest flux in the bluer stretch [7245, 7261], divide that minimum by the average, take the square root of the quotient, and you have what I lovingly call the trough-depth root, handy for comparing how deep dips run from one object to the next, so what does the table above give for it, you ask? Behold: 0.95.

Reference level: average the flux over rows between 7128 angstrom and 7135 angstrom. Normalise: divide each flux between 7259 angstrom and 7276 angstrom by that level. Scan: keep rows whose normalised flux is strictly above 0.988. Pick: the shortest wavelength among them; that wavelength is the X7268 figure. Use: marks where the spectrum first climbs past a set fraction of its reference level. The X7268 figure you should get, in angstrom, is 7274.73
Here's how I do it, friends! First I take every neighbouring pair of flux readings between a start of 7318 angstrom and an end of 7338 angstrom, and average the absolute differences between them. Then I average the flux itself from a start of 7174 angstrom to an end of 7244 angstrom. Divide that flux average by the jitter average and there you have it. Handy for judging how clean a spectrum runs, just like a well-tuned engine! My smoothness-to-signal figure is 205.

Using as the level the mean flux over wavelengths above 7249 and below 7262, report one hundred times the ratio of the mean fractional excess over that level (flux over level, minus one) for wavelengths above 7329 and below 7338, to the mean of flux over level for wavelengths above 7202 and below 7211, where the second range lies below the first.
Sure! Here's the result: 6.7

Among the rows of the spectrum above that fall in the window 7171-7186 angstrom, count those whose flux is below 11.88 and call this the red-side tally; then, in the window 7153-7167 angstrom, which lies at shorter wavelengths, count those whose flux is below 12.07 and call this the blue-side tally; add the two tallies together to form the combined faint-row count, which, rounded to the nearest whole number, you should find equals 11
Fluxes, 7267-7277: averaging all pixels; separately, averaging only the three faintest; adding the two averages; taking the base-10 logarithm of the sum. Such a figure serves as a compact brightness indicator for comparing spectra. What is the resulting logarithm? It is 1.378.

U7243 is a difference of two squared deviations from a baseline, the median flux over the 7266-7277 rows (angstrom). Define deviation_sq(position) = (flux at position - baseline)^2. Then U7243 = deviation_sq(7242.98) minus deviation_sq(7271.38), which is 0.62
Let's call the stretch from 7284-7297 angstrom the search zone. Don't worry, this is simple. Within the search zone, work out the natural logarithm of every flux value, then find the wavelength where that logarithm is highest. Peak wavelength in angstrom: 7296.54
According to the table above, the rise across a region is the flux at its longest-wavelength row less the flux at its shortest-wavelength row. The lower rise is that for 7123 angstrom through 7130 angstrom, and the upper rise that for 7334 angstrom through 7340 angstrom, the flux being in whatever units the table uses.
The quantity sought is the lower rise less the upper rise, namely 0.13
